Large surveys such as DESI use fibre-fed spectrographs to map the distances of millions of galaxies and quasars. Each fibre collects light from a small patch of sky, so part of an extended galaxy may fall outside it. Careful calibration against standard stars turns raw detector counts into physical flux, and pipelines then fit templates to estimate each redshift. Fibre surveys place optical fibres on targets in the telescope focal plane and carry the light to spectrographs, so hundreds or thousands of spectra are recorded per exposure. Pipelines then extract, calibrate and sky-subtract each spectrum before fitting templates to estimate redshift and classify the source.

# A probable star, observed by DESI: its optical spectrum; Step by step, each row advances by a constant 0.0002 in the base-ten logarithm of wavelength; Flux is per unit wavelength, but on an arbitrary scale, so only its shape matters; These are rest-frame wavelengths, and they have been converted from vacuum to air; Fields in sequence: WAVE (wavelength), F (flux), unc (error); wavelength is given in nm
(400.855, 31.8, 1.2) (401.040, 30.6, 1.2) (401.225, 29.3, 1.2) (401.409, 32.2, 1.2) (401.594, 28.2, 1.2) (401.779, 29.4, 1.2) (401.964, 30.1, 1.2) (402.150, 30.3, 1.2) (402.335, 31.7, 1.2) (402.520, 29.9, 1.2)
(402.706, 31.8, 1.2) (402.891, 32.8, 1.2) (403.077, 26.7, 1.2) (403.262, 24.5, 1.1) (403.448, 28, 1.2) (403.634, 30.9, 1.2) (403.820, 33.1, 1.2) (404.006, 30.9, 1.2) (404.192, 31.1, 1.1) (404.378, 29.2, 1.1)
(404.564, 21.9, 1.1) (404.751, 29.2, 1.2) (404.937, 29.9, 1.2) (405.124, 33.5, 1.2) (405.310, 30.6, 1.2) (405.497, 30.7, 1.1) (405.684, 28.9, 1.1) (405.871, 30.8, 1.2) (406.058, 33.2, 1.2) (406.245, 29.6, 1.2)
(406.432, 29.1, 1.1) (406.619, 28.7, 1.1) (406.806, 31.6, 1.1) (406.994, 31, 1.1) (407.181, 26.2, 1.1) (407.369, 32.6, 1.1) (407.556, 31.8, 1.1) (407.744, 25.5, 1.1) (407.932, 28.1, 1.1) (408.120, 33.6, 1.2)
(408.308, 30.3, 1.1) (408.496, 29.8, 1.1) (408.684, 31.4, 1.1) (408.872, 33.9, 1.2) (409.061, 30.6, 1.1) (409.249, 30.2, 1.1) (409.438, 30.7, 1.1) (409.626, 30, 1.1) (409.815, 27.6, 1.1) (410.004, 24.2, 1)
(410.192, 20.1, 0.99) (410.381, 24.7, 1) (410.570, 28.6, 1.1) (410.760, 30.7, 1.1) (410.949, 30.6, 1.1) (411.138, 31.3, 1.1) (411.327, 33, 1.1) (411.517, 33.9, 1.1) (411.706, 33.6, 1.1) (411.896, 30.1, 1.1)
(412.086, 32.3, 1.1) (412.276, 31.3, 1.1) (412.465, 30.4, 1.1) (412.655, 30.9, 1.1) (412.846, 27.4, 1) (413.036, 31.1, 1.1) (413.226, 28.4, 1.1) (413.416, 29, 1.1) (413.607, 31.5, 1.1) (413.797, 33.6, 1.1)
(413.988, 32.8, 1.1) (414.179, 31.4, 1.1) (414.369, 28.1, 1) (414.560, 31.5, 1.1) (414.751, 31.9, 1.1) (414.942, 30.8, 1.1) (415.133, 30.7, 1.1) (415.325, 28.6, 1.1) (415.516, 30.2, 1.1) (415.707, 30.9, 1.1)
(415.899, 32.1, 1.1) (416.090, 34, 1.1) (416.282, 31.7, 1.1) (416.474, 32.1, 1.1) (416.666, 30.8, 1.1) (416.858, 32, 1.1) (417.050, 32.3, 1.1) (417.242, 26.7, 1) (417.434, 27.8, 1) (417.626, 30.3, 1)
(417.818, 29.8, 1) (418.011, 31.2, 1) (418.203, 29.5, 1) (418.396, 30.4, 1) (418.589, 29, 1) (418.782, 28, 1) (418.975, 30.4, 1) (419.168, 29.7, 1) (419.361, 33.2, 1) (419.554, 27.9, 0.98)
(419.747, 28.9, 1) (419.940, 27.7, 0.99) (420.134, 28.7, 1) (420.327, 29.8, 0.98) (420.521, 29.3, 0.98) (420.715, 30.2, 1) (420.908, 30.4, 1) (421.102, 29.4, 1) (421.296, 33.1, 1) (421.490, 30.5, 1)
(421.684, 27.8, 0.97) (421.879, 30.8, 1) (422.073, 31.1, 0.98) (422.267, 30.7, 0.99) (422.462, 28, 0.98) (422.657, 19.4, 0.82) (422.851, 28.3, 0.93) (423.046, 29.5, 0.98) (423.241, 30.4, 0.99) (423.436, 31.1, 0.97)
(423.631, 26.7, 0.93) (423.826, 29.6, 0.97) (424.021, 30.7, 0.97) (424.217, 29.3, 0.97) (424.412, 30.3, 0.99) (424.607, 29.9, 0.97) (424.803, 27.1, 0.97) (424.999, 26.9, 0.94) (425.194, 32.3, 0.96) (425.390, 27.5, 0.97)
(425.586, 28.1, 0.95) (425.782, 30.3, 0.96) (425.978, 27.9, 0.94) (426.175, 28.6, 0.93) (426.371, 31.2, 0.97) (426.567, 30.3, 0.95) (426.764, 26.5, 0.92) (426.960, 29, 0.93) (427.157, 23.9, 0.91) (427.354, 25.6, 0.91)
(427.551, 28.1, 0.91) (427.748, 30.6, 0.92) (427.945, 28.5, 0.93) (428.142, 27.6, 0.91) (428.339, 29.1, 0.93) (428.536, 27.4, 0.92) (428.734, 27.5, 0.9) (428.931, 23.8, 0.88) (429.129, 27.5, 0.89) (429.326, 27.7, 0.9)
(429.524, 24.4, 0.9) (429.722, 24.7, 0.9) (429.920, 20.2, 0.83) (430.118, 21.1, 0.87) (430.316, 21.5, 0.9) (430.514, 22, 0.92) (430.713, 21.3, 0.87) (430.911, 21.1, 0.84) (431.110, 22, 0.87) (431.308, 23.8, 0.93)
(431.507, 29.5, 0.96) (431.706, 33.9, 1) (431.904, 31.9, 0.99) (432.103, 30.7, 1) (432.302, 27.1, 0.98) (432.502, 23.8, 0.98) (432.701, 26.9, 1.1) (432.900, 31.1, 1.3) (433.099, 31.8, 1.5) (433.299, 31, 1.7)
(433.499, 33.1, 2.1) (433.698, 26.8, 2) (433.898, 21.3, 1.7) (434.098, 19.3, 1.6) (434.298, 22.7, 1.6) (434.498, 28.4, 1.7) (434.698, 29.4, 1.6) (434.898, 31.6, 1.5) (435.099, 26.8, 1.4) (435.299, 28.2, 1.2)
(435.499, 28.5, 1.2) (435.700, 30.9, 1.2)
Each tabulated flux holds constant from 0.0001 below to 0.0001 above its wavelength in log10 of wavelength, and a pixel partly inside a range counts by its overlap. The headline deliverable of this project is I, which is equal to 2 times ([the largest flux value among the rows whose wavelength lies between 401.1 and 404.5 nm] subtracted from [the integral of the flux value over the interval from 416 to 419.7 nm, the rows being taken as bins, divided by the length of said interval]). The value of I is -5.5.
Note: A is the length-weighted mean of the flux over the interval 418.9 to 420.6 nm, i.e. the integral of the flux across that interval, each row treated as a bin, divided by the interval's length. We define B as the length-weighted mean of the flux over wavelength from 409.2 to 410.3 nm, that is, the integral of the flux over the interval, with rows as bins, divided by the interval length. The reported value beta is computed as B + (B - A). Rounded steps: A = 29.5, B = 27.0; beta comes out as 24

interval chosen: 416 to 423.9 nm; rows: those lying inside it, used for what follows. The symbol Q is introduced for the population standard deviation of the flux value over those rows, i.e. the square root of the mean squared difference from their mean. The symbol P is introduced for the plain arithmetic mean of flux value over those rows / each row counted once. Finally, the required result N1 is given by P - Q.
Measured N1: 27.4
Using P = 29.7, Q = 2.3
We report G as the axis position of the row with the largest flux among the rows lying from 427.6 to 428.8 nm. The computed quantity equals 427.748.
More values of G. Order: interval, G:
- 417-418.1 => 417.050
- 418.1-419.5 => 419.361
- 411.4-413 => 411.517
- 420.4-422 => 421.296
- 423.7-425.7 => 425.194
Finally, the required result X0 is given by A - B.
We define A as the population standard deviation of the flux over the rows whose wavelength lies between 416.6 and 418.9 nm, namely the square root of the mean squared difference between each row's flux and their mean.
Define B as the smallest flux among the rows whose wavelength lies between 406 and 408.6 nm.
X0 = -24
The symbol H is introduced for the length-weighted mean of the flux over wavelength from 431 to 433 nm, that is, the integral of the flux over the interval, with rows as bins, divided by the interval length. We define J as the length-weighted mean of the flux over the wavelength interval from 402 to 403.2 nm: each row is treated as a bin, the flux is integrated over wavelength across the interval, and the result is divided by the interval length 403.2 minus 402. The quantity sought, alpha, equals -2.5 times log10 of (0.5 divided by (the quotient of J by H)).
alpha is 0.839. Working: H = 28.0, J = 30.4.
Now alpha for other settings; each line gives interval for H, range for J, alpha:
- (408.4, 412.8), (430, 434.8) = 0.611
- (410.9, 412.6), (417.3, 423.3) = 0.664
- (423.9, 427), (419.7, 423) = 0.751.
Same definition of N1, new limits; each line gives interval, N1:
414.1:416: 29.4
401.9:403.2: 28.6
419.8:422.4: 28.6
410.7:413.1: 29.6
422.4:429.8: 25.6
